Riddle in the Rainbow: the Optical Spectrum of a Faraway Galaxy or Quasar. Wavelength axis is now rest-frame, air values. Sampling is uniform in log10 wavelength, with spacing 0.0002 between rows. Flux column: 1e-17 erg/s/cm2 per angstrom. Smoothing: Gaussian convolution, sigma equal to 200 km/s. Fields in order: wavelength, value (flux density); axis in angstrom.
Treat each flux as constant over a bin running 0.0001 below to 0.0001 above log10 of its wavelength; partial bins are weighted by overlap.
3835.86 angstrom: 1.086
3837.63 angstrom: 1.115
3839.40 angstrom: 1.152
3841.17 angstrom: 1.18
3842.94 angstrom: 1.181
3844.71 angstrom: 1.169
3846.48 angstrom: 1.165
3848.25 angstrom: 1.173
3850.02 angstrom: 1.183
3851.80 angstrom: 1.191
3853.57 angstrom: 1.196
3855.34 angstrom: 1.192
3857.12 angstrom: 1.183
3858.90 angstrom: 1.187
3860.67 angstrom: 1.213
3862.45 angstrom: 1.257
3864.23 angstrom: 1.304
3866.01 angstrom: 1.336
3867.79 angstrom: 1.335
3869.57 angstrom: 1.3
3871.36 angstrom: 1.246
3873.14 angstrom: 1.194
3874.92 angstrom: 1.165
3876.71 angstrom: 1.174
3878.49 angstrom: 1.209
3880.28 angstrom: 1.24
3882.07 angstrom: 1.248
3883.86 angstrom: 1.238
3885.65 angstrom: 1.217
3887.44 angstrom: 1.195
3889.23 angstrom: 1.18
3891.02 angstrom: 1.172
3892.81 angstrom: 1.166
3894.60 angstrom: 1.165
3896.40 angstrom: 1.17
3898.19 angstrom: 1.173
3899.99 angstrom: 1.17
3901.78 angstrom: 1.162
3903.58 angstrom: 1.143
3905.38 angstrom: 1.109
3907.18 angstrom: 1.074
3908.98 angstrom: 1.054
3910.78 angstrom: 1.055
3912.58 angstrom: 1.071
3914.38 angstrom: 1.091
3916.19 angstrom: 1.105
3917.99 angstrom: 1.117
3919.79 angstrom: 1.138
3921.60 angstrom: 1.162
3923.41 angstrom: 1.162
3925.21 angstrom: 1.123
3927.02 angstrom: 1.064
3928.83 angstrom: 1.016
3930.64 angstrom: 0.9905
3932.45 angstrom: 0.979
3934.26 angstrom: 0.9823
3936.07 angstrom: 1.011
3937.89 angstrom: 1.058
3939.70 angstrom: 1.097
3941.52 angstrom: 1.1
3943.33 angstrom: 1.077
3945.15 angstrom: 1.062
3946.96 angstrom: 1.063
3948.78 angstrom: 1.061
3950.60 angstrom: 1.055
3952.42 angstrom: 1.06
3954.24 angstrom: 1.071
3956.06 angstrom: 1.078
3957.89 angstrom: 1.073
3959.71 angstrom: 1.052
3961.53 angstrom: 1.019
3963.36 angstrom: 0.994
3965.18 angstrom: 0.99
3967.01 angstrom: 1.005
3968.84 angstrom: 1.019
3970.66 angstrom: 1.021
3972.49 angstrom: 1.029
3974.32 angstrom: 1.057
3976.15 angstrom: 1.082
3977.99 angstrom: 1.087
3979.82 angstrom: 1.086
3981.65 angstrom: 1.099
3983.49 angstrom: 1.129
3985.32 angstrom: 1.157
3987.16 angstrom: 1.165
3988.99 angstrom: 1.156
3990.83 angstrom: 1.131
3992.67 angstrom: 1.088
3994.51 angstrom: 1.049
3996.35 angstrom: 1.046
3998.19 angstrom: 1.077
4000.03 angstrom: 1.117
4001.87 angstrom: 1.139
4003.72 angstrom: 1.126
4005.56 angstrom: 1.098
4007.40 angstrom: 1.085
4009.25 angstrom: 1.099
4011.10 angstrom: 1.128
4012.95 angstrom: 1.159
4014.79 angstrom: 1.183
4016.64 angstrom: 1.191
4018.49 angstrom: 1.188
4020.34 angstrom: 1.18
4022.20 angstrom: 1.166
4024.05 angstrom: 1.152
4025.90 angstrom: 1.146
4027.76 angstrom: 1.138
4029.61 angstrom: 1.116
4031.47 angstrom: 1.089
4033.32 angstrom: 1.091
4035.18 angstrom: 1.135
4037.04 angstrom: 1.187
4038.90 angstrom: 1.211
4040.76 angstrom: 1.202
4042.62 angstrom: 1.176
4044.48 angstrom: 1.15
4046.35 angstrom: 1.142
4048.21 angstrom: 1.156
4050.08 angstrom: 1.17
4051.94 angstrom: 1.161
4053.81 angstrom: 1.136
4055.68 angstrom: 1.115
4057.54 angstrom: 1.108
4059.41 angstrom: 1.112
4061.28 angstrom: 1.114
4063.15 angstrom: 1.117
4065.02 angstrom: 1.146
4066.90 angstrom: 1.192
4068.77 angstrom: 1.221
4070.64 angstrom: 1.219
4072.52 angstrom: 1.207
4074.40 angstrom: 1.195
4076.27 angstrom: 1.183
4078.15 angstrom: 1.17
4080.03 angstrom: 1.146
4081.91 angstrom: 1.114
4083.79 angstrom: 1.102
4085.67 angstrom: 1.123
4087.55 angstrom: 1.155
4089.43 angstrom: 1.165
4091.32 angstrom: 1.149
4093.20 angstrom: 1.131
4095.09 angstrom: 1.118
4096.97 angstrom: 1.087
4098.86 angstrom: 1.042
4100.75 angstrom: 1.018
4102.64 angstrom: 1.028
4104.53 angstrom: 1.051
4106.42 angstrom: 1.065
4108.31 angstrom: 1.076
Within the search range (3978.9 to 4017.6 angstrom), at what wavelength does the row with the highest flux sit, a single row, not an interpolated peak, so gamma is 4016.64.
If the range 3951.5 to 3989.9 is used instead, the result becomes 3987.16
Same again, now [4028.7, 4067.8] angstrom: 4038.90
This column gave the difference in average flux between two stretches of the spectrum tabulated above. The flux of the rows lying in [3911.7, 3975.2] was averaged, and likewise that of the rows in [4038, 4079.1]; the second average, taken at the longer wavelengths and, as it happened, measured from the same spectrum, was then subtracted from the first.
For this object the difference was -0.11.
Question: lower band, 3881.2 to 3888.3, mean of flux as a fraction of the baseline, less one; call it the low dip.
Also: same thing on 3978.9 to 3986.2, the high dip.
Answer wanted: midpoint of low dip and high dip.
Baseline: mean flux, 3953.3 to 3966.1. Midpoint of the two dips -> 0.13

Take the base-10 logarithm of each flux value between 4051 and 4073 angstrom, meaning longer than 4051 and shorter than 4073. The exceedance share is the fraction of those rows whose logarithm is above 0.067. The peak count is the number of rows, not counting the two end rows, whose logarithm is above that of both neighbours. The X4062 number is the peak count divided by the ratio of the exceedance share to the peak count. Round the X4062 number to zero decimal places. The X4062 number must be 3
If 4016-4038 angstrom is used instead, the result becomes 0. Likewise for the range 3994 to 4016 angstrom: 12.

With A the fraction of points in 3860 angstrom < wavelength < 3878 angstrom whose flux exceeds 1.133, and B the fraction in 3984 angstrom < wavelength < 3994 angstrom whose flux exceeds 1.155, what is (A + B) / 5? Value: 0.32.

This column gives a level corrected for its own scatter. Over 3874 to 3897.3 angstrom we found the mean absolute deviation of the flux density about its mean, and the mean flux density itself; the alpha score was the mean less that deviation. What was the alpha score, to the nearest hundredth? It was 1.17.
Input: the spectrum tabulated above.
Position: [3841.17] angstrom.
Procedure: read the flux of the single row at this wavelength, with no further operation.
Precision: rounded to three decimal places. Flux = 1.180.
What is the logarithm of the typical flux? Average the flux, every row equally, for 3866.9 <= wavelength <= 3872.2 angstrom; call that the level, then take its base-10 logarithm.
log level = 0.11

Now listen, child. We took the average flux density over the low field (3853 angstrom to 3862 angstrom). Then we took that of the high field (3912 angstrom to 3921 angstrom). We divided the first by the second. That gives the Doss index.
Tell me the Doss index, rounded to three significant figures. 1.08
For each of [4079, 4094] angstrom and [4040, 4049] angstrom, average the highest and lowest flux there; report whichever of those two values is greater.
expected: 1.172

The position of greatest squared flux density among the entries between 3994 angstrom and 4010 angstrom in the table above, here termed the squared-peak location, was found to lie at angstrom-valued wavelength 4001.87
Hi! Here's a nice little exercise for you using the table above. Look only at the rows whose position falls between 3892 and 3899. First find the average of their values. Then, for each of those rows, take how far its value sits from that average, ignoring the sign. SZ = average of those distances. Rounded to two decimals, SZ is 0.00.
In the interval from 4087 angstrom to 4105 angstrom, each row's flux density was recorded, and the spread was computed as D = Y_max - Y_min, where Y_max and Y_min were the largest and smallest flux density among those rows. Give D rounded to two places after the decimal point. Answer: 0.15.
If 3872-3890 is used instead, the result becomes 0.08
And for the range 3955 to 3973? 0.09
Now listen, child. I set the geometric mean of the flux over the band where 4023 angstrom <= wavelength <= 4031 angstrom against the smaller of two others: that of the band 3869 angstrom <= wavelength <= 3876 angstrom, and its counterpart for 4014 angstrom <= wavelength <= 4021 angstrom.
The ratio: 0.96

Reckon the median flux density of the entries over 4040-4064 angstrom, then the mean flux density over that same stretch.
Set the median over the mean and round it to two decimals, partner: 1.00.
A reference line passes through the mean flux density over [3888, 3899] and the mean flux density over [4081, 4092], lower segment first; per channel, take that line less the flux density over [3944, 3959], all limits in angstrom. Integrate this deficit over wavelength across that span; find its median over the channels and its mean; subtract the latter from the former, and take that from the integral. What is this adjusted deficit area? 1.4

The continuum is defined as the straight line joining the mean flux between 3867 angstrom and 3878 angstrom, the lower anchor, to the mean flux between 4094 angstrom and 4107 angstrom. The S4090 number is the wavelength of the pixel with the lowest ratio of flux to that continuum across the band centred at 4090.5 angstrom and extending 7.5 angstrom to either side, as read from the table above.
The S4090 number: 4096.97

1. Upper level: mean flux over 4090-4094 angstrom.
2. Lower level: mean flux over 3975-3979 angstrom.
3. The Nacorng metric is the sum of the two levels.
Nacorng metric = 2.22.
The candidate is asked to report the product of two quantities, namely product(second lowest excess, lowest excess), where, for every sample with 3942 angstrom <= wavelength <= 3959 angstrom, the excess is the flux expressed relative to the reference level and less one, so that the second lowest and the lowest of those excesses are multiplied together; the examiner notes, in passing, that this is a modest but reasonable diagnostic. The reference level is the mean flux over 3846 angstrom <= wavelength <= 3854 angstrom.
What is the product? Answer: 0.011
